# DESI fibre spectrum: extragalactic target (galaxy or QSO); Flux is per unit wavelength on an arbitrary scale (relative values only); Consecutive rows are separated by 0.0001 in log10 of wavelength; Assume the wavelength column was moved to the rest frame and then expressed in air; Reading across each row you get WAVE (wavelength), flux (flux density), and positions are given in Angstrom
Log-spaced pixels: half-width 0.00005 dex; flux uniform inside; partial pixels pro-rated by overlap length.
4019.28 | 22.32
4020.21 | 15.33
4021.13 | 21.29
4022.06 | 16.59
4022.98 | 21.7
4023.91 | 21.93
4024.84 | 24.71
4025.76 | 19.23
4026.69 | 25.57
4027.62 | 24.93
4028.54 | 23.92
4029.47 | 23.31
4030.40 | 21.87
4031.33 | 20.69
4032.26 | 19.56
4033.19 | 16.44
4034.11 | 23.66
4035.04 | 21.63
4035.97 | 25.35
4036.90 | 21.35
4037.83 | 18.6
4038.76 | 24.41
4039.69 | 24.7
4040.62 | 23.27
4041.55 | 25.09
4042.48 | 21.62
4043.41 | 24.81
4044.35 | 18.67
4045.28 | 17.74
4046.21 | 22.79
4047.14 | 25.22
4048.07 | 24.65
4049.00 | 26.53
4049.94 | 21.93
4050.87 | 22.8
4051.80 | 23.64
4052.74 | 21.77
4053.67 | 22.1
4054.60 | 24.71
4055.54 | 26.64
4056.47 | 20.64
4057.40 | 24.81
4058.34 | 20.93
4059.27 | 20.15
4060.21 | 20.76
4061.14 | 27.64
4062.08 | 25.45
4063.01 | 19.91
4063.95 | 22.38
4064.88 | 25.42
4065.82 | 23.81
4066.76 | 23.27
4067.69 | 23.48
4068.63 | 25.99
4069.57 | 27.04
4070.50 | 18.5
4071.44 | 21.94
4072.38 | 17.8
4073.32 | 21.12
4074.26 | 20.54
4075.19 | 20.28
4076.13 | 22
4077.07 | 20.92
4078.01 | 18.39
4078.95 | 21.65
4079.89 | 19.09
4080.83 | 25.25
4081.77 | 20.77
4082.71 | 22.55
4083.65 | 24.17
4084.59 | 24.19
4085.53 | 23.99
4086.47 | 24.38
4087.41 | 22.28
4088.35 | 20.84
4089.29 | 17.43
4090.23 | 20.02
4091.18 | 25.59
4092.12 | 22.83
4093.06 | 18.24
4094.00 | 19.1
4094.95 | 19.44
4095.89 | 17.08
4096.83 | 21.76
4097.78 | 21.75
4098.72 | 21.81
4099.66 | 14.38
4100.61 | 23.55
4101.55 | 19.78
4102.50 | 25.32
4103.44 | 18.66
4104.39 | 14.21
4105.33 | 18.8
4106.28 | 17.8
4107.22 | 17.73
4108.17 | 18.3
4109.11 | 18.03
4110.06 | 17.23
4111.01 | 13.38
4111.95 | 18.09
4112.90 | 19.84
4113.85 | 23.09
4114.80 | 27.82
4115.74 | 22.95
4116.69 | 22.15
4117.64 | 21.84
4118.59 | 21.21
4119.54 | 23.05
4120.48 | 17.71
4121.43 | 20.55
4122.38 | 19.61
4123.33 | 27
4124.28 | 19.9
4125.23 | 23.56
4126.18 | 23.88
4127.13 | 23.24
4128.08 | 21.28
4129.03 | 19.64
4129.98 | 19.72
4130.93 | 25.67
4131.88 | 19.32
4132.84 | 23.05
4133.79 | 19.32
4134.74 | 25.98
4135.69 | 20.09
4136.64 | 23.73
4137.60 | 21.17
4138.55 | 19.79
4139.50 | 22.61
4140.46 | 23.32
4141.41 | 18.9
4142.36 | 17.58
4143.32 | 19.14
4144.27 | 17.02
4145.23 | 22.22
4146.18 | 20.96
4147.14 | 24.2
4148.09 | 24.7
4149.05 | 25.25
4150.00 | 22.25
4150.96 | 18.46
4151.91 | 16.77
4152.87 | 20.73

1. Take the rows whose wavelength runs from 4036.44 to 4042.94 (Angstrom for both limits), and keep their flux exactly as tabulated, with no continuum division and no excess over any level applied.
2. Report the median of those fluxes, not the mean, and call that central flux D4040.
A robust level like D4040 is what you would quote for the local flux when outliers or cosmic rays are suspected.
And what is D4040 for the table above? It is 23.3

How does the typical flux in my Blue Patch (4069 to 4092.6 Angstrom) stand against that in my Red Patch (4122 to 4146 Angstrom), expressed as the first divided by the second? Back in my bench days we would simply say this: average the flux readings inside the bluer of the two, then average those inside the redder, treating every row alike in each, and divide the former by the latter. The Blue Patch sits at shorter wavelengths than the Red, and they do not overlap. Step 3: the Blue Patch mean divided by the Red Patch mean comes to 1.01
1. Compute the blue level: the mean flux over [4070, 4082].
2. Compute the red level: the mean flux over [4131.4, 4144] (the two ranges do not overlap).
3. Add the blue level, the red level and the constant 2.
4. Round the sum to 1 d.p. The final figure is 43.7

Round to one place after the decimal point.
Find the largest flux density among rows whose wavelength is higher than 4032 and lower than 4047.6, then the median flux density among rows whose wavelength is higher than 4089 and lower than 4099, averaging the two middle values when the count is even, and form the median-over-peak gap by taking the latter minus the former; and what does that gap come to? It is -5.3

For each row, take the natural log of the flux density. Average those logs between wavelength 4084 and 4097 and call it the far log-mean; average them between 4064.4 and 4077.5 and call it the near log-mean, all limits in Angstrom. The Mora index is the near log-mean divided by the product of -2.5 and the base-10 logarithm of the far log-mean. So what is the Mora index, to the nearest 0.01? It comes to -2.56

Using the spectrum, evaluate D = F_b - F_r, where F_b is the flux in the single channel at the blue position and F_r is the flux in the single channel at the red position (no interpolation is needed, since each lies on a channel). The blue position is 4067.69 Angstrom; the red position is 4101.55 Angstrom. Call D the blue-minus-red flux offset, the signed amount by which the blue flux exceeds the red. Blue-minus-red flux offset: 4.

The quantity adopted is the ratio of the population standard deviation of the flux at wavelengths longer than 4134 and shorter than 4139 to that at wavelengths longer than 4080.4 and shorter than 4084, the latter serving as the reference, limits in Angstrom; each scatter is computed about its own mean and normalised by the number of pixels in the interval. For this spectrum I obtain 1.40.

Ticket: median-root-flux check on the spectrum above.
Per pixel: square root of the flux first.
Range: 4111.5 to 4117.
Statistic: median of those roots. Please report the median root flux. 4.75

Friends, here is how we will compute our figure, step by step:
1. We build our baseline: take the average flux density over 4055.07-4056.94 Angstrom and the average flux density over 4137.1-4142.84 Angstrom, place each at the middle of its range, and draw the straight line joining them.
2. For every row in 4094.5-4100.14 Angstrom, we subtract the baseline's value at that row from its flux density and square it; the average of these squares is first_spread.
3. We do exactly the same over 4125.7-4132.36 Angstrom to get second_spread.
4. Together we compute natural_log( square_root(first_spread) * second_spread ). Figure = 3.1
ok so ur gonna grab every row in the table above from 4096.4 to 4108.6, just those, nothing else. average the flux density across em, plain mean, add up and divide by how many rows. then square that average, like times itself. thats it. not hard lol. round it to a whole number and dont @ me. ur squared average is 381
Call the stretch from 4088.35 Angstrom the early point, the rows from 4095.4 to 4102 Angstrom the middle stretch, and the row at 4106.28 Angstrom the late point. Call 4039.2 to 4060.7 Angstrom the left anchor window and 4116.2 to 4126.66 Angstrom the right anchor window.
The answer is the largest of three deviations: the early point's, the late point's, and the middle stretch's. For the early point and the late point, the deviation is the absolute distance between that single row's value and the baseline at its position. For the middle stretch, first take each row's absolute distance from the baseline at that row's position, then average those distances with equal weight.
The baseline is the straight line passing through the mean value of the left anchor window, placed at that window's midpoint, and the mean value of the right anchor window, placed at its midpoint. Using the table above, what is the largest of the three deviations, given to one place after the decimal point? 4.3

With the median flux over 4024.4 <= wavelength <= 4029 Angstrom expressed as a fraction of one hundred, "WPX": 0.247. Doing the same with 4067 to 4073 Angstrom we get 0.227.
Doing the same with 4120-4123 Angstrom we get 0.196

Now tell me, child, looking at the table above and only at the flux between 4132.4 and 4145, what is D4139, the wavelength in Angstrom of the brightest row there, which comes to 4134.74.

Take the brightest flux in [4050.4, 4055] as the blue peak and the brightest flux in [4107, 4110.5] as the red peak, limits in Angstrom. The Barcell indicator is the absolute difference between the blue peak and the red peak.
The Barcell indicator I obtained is 6.4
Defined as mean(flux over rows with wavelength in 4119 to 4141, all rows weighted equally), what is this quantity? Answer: 21.9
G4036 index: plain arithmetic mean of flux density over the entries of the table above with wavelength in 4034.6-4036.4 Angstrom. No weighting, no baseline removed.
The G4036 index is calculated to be 23.5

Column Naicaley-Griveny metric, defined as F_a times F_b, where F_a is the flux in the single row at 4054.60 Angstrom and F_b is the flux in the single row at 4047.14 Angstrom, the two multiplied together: 623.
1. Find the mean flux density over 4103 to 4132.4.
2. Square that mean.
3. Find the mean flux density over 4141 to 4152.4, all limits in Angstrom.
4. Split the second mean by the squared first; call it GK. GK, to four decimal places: 0.0491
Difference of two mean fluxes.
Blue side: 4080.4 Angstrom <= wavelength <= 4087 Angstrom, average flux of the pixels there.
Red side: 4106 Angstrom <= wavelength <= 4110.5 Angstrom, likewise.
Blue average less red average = 5.8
